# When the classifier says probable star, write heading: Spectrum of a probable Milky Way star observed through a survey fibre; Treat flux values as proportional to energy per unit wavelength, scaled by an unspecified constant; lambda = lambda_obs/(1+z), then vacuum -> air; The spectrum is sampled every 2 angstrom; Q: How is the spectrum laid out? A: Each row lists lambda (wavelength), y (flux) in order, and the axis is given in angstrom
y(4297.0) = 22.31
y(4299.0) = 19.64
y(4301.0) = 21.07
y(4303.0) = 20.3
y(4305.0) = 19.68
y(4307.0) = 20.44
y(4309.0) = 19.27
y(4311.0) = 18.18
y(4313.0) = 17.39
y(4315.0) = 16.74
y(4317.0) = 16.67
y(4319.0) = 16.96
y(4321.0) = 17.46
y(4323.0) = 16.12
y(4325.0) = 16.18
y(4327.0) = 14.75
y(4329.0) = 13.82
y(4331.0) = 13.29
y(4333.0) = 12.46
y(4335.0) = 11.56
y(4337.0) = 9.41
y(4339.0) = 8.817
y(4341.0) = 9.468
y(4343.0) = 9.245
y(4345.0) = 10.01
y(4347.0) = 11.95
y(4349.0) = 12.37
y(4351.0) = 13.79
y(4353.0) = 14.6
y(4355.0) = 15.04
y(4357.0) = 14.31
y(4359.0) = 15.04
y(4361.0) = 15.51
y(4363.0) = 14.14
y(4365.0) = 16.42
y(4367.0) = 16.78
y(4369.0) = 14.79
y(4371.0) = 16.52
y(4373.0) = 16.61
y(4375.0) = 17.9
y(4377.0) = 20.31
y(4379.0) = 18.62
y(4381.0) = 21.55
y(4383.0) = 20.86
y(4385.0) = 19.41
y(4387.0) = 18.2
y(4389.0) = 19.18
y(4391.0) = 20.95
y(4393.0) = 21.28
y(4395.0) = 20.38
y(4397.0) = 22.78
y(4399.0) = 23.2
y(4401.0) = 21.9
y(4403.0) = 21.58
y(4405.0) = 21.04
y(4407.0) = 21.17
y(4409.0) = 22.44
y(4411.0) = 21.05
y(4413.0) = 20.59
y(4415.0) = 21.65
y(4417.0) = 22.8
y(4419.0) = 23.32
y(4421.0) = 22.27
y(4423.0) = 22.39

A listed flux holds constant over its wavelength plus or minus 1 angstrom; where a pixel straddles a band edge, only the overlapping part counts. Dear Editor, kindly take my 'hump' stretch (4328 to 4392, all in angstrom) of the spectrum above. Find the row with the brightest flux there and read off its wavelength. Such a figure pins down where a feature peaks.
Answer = 4381.0 angstrom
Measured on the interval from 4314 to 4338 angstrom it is 4321.0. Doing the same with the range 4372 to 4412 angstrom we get 4399.0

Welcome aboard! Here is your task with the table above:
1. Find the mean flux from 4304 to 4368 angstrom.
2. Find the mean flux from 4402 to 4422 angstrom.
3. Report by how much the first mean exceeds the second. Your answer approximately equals -7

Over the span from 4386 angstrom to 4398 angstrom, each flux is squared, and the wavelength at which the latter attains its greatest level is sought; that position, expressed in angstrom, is 4397.0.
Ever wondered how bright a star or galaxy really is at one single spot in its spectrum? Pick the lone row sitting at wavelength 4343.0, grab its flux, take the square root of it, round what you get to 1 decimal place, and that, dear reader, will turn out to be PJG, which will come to 3.0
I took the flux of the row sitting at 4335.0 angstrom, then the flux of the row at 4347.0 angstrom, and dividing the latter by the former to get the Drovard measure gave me 1.03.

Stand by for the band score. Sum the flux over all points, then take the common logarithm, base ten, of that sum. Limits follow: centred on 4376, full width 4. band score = 1.58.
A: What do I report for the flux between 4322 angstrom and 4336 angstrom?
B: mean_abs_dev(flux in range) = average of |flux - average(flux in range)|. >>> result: 1.42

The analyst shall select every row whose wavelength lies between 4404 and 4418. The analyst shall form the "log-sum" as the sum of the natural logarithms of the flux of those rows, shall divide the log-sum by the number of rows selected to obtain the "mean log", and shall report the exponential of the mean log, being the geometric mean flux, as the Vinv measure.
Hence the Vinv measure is 22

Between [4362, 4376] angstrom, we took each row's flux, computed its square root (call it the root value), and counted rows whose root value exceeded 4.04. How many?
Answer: 5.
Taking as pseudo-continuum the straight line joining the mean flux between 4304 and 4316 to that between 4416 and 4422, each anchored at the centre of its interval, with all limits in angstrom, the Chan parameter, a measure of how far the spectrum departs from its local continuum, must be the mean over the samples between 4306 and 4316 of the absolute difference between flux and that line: 1.3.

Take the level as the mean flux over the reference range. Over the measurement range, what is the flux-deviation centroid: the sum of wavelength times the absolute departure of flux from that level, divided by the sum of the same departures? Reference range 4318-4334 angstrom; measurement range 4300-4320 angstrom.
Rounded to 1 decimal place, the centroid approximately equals 4307.5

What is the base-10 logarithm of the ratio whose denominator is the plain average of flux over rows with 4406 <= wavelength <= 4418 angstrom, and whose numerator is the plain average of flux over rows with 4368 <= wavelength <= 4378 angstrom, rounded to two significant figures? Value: -0.099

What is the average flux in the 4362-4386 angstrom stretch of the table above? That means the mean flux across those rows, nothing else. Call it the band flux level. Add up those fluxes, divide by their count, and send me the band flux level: 18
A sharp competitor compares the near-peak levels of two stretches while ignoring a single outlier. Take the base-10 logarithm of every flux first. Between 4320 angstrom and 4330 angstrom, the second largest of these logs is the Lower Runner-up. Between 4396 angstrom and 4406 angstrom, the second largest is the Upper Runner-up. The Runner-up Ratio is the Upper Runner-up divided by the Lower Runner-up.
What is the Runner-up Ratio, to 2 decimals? 1.12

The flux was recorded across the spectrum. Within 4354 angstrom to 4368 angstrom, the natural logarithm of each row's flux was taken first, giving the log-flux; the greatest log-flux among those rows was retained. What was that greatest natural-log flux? 2.82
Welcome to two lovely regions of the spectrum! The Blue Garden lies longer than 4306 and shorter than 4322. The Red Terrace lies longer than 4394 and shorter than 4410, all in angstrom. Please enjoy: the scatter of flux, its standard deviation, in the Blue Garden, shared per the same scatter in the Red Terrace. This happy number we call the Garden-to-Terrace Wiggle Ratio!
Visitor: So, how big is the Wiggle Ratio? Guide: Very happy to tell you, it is 1.41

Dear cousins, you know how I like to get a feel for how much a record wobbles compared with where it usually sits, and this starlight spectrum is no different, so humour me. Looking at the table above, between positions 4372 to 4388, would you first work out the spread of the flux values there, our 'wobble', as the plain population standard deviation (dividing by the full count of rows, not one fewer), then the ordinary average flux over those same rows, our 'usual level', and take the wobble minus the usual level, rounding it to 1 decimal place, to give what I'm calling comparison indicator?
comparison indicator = -17.6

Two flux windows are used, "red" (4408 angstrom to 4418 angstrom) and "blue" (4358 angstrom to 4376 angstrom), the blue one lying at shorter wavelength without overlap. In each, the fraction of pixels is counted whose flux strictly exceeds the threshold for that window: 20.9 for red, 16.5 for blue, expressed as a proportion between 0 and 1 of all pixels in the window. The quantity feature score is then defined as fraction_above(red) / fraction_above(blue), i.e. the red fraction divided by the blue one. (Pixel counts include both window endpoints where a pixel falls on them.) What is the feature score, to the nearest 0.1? 1.8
